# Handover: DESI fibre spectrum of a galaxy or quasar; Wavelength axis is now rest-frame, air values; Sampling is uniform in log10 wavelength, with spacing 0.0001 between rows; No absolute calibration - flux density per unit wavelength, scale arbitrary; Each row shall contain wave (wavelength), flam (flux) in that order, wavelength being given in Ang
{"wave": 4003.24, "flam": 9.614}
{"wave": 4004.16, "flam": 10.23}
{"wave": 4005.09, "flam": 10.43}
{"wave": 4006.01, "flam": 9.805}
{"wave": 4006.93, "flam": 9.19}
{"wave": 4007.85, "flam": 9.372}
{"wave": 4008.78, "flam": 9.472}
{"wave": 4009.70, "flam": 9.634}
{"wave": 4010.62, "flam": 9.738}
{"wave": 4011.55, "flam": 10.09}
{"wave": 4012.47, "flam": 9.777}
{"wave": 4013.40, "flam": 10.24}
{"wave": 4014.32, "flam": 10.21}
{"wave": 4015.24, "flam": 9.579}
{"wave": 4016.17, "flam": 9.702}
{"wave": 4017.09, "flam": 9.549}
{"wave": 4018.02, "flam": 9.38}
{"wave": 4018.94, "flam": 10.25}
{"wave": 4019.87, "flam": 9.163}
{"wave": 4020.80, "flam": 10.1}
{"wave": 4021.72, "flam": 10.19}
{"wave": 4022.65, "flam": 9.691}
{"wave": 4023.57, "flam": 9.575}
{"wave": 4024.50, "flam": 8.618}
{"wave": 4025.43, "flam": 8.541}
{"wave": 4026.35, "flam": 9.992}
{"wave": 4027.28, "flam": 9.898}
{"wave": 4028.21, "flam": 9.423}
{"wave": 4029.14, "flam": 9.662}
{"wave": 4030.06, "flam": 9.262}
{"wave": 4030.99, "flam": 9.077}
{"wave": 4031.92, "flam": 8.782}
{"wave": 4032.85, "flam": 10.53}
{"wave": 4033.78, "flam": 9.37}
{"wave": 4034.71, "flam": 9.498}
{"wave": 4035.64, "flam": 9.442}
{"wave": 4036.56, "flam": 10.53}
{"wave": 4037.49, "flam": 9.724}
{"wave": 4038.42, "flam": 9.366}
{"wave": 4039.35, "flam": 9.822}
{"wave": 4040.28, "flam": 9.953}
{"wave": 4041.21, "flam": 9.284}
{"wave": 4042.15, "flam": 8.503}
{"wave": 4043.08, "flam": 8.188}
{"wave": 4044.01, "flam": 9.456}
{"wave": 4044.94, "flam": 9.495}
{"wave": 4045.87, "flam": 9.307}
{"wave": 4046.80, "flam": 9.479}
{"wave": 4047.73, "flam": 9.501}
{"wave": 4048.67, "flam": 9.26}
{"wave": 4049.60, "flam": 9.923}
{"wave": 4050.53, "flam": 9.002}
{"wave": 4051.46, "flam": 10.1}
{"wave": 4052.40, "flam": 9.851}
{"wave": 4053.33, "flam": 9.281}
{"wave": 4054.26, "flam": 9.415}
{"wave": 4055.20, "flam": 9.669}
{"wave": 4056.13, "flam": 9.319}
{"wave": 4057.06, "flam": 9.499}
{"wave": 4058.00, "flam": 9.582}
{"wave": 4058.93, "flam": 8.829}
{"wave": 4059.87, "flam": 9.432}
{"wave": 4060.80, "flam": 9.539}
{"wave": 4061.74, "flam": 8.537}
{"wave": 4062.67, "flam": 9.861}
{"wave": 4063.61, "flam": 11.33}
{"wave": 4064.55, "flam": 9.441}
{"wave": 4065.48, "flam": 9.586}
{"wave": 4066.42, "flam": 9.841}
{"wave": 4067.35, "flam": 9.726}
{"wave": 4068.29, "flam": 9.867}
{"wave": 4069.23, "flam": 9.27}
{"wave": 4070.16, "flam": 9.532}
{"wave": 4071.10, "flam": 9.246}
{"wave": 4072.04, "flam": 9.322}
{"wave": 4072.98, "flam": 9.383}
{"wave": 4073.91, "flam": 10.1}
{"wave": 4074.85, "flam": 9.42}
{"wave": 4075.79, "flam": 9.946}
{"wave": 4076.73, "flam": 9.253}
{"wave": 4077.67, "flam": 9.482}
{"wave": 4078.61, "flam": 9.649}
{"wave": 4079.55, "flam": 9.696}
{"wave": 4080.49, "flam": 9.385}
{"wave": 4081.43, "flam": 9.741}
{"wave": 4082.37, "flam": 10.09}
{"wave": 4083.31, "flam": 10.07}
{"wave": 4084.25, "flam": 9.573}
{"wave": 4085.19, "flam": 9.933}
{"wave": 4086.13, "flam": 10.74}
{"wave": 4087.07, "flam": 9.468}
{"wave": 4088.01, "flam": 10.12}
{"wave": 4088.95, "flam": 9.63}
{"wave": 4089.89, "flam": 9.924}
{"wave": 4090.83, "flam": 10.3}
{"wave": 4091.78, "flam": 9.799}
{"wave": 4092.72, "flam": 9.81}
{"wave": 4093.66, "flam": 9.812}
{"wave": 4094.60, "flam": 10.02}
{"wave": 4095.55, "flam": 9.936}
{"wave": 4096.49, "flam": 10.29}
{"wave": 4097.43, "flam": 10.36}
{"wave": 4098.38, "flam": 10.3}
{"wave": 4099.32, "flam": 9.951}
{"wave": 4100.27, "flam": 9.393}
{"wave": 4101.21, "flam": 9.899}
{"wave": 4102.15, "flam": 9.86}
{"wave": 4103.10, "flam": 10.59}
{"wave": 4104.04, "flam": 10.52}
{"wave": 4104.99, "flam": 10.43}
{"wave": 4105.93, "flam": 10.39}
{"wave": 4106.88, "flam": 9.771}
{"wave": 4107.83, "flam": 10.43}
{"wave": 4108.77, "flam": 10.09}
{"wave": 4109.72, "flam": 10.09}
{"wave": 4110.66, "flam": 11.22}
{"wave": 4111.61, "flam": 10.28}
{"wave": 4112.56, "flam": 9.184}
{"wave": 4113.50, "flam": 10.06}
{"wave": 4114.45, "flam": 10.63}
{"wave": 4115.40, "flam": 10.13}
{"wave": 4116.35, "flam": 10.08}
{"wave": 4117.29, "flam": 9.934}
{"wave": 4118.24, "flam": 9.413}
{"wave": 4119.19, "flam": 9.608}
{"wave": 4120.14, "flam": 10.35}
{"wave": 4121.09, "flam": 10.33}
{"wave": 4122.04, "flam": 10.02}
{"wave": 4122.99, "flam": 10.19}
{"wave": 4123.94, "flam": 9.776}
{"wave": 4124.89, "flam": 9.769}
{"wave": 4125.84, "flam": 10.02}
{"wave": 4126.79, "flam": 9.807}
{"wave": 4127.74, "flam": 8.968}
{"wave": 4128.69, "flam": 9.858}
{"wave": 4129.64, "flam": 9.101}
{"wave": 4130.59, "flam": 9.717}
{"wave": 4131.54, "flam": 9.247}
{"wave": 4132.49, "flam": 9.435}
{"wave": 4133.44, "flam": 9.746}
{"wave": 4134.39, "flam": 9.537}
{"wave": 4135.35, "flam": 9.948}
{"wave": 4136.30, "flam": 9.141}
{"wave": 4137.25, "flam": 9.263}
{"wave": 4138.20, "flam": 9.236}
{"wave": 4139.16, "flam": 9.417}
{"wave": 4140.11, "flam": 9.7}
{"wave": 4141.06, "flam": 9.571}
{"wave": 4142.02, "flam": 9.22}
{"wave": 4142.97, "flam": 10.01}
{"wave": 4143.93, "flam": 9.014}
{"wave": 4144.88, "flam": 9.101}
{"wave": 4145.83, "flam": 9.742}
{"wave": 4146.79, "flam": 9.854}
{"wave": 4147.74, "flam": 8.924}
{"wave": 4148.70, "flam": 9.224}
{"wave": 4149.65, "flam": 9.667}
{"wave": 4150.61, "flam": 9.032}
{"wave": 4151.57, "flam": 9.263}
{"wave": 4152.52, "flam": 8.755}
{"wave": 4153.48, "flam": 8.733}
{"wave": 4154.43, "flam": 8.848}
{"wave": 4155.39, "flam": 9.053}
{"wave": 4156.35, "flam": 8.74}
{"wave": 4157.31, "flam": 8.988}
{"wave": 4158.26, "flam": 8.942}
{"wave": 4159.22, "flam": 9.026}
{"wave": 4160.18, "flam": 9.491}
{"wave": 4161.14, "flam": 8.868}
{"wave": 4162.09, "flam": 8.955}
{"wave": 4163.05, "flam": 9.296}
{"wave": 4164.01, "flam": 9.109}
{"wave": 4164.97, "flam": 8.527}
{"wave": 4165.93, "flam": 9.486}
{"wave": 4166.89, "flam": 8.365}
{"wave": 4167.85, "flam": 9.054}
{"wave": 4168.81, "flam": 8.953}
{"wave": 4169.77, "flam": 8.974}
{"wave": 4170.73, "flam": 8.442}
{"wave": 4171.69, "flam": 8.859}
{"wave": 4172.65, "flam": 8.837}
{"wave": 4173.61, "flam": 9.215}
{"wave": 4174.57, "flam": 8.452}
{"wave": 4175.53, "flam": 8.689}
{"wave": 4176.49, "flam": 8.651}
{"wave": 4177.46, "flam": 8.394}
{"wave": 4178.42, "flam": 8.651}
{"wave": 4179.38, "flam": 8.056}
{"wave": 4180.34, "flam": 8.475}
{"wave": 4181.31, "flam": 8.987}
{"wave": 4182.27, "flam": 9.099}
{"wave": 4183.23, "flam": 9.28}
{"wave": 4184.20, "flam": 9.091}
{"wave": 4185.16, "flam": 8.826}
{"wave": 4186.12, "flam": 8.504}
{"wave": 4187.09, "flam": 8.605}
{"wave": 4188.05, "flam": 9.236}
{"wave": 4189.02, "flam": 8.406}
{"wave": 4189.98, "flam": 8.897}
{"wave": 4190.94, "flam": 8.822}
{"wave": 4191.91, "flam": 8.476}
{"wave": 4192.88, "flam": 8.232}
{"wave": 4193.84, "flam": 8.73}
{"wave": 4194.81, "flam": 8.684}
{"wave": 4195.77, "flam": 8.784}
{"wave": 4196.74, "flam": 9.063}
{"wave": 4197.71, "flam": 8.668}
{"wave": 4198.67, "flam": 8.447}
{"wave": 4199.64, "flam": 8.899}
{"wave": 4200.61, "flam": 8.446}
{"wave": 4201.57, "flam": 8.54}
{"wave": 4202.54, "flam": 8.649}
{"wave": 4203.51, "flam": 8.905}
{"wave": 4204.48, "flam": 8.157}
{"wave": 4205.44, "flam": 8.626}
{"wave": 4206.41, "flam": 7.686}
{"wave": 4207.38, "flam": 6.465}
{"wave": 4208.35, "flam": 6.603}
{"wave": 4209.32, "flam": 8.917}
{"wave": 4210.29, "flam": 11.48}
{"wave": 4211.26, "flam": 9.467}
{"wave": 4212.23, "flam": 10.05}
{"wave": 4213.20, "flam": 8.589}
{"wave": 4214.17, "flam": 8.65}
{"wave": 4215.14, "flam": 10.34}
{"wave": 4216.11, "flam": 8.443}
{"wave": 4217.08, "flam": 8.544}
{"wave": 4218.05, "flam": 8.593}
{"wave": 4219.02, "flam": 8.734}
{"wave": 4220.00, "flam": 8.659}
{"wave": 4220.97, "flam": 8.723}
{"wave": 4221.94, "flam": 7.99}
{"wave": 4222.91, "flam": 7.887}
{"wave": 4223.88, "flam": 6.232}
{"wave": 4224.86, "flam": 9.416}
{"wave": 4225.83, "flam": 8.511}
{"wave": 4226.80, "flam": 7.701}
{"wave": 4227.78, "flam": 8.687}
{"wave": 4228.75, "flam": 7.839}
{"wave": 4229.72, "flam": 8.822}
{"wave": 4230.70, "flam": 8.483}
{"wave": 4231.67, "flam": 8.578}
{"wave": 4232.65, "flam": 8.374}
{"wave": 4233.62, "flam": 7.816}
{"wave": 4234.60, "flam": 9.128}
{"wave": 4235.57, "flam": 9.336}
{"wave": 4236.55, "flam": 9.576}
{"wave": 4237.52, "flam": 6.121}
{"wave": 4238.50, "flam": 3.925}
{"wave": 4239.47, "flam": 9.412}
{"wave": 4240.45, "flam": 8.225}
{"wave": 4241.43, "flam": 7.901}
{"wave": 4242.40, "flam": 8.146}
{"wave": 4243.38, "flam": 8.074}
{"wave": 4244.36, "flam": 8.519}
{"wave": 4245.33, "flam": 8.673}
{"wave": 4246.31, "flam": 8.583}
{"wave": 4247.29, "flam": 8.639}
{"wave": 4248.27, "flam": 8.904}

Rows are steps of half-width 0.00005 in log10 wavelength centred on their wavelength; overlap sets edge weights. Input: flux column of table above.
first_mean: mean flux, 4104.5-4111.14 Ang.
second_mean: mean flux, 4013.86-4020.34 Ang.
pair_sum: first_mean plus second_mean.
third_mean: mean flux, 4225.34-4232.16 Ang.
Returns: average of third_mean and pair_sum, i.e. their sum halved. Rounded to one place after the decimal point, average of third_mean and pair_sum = 14.2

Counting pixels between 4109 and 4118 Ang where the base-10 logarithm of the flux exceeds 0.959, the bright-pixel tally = 9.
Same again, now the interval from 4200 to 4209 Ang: 0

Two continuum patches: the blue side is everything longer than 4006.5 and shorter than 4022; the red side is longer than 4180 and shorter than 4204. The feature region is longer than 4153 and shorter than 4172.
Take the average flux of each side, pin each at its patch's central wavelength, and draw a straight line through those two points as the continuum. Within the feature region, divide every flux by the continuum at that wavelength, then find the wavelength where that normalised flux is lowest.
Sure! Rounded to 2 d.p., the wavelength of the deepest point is 4166.89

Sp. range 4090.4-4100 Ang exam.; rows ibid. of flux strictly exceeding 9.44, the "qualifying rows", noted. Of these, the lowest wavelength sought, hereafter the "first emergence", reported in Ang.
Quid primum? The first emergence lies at 4090.83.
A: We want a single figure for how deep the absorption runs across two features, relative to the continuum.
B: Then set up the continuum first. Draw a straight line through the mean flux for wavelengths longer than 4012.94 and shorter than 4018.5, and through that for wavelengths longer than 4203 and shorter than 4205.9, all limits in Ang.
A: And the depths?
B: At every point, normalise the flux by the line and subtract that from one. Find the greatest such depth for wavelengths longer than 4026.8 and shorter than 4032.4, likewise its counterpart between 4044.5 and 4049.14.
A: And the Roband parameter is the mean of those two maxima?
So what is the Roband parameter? 0.06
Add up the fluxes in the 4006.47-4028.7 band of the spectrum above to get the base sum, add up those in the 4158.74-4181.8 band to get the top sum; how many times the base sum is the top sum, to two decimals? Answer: 0.92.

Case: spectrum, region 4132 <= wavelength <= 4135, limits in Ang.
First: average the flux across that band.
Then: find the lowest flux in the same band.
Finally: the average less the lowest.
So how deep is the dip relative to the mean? 0.14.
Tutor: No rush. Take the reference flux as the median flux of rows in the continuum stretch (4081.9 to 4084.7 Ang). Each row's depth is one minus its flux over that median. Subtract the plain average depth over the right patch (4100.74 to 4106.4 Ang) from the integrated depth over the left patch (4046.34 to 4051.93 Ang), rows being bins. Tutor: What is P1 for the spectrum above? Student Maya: 0.31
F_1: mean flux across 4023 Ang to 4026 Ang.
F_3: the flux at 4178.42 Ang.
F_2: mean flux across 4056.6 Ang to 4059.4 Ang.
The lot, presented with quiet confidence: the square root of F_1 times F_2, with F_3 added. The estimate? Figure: 17.8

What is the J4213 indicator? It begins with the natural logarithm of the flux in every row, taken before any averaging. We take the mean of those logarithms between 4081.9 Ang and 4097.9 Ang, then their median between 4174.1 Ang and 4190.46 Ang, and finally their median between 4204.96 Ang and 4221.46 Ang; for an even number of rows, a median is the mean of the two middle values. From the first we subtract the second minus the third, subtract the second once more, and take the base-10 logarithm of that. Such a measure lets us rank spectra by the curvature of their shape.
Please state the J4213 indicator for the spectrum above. -0.84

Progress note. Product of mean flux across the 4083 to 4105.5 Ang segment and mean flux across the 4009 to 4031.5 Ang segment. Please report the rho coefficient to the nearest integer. 97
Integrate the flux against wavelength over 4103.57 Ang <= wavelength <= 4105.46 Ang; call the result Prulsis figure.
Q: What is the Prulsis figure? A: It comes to 19.8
